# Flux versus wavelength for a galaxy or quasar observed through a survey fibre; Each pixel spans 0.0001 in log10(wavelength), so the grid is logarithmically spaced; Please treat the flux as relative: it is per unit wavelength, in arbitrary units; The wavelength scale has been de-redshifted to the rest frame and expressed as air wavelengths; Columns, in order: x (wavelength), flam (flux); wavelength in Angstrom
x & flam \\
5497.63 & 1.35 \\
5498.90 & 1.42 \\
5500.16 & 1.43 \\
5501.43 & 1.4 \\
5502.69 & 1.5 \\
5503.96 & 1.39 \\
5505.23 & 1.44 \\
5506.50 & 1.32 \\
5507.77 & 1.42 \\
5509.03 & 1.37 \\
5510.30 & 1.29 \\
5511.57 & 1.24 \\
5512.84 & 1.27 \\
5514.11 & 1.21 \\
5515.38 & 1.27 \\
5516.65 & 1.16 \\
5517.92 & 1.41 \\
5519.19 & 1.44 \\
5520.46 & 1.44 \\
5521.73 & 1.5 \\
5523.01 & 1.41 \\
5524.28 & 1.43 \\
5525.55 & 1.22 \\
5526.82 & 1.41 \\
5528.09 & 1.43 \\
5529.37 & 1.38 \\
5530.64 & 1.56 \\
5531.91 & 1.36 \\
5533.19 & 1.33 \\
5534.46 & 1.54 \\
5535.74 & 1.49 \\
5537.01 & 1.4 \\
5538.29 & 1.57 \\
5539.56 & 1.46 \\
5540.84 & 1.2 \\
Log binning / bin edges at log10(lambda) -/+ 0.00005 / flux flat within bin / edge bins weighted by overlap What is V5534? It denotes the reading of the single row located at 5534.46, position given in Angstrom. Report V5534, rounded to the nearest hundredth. 1.54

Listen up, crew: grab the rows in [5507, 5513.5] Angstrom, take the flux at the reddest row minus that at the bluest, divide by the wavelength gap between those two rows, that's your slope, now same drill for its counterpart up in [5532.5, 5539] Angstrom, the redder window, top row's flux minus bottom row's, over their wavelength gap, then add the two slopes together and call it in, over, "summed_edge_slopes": 0.02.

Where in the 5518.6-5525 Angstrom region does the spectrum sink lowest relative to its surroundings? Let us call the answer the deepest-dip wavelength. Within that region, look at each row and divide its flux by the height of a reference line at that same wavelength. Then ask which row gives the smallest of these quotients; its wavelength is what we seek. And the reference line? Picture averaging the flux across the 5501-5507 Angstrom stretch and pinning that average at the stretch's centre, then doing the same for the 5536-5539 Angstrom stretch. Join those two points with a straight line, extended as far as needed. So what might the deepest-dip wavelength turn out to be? 5523.01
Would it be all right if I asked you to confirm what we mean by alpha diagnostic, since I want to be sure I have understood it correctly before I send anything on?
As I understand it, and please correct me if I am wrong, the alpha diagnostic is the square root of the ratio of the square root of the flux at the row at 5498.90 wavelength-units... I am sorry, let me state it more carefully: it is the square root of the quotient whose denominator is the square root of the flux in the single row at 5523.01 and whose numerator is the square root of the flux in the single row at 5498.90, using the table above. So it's 1.00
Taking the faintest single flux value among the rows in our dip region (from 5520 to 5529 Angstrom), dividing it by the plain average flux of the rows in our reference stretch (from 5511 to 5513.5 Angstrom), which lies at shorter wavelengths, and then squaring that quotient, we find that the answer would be 0.95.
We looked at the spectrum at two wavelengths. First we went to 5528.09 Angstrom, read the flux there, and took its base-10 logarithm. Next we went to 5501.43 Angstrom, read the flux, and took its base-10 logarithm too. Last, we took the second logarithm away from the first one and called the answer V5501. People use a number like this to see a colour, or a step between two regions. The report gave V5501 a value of 0.01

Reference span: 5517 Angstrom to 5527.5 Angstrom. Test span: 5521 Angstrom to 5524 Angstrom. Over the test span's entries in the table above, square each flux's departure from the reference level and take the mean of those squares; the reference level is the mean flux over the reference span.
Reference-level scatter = 0.004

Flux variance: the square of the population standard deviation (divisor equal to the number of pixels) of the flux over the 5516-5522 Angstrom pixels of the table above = 0.014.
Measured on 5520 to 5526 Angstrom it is 0.009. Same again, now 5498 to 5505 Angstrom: 0.001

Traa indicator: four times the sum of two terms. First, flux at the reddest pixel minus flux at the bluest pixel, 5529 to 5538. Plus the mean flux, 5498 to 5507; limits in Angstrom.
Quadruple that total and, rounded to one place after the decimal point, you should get 5.7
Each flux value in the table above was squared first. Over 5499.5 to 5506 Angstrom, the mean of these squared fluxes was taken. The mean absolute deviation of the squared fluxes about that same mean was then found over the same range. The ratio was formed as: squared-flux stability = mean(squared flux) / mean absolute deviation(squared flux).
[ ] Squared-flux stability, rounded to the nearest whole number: 23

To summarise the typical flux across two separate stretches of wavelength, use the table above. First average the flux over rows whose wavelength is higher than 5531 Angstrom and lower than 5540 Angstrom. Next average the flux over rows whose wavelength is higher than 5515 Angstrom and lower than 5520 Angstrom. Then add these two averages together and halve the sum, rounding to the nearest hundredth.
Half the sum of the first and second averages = 1.39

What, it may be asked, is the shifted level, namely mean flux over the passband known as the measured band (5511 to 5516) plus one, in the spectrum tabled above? 2.25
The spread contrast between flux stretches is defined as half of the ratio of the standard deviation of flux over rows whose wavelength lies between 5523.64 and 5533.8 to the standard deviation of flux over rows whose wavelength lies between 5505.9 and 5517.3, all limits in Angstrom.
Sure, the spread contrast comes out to 0.61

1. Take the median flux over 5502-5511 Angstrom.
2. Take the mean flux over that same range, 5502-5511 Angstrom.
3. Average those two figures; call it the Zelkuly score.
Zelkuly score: 1.39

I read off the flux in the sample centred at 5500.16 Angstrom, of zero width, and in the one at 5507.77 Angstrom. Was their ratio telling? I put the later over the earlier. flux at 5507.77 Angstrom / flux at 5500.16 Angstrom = 0.99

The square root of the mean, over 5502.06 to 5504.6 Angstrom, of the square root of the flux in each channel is 1.096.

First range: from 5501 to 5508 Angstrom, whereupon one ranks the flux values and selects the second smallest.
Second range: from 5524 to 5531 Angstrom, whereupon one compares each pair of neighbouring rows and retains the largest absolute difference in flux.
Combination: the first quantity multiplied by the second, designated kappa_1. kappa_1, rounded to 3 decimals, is 0.292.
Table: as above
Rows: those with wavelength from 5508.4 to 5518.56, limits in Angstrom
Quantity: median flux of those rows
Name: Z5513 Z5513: 1.27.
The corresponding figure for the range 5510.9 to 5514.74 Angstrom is 1.24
